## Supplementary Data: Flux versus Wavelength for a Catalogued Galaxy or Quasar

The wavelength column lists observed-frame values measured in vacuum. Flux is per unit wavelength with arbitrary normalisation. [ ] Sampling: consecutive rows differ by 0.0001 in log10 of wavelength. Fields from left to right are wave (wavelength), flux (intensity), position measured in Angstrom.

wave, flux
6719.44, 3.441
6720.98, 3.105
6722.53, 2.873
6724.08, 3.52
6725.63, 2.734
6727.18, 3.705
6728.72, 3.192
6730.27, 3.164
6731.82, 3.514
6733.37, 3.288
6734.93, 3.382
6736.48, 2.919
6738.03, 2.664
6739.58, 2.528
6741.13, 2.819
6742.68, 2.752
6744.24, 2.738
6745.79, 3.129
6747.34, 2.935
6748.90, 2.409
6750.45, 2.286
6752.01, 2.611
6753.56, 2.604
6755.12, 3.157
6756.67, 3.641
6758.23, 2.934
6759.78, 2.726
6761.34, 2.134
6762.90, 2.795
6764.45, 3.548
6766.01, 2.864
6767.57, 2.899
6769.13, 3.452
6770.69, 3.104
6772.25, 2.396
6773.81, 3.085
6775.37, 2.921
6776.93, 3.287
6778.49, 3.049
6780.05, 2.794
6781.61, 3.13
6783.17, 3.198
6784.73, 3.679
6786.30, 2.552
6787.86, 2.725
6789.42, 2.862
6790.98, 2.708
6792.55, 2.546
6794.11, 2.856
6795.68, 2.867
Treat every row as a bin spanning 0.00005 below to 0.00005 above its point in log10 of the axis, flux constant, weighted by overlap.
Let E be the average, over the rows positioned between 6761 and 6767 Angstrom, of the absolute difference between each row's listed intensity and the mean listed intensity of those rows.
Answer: 0.37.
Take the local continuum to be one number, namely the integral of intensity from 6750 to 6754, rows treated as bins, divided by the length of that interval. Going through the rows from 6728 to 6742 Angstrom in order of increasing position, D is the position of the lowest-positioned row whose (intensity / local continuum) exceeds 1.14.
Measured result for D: 6728.72 Angstrom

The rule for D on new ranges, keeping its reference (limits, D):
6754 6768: 6755.12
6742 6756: 6745.79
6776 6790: 6776.93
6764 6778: 6764.45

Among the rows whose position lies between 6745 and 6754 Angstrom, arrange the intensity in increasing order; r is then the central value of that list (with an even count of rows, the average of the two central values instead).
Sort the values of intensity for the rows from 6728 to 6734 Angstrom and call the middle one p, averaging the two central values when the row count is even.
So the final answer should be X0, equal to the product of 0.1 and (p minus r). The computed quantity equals 0.06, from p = 3.2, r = 2.61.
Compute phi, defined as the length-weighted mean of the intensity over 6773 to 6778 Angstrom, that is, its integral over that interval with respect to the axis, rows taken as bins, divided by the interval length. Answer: 3.09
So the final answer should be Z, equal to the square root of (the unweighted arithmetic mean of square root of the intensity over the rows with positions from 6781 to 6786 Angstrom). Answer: 1.35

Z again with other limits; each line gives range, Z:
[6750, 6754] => 1.26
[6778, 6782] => 1.31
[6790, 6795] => 1.28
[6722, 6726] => 1.32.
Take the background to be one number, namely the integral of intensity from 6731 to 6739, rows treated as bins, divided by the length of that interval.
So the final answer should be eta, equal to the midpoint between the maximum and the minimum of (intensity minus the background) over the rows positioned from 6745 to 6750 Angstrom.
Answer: -0.4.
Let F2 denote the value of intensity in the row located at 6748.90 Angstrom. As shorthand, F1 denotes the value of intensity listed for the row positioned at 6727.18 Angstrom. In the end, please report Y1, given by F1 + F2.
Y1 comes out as 6.1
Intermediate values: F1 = 3.705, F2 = 2.409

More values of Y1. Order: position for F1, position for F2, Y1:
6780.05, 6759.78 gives 5.5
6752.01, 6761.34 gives 4.7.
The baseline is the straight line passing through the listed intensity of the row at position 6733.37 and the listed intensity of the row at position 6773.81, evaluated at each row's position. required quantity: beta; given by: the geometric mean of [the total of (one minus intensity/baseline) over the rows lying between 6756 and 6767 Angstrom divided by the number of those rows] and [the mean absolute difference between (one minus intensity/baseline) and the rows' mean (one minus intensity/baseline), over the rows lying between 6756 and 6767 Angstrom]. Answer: 0.09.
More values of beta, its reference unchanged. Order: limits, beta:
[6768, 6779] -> 0.03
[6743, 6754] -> 0.11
